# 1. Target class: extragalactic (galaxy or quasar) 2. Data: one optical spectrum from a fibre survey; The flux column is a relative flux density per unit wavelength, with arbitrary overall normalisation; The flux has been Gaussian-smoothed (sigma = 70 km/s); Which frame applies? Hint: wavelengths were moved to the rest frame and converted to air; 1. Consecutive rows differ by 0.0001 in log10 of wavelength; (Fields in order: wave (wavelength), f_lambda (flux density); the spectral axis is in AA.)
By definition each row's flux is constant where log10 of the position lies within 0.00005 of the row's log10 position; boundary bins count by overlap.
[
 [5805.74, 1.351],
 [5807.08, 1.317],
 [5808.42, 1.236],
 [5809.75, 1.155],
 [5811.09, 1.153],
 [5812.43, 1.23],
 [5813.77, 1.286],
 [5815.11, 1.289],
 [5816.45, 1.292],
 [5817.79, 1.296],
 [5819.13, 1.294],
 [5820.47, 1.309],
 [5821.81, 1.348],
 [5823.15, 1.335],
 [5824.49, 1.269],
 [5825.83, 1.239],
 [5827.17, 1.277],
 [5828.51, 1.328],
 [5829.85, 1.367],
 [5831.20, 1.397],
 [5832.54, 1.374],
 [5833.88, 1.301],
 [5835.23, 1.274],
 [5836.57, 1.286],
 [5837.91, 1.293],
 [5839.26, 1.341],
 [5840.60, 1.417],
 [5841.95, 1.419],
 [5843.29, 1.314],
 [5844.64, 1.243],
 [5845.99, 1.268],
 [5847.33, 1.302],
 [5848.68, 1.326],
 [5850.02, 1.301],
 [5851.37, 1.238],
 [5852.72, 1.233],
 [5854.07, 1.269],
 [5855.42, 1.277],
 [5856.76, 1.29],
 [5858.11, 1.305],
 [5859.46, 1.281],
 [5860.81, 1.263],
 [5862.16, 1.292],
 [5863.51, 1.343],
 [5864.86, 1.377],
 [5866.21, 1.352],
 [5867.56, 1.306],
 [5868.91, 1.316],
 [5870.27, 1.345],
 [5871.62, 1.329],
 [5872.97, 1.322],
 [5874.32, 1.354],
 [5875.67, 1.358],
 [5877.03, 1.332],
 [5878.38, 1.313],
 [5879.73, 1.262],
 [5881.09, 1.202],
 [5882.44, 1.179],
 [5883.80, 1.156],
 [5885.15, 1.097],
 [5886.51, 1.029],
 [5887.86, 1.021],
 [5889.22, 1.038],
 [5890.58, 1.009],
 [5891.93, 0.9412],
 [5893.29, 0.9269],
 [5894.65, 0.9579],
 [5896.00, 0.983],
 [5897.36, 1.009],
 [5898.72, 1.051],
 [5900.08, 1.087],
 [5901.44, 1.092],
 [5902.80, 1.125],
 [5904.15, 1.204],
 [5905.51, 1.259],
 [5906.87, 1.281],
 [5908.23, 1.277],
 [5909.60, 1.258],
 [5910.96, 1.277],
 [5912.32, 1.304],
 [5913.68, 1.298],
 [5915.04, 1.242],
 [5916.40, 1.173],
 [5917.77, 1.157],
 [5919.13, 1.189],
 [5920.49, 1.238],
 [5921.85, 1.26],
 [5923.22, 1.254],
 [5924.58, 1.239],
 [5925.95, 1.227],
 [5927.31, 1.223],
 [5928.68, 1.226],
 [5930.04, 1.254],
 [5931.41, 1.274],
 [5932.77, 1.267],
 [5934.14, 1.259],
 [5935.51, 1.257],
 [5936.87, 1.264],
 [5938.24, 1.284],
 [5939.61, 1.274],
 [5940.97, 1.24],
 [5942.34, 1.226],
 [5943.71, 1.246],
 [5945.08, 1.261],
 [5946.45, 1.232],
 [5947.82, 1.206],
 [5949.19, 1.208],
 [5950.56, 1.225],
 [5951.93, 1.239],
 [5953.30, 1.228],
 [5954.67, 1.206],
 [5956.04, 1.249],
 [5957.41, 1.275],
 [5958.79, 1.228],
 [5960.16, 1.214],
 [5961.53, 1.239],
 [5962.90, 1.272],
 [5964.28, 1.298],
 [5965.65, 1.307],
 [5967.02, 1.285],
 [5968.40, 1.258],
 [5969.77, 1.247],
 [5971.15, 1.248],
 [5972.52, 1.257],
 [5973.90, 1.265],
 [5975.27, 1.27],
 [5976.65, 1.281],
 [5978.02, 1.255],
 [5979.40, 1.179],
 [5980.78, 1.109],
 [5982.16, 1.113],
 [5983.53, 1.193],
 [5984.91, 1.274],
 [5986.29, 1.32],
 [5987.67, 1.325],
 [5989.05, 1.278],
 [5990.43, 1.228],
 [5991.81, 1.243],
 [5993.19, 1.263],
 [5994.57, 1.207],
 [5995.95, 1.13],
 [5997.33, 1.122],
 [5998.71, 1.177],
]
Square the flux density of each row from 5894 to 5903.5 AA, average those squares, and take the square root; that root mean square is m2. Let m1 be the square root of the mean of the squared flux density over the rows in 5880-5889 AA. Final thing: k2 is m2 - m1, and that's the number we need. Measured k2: -0.07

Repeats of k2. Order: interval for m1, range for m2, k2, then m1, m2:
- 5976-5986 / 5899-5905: -0.07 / 1.20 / 1.13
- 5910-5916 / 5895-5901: -0.25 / 1.28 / 1.03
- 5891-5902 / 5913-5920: 0.21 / 1.01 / 1.21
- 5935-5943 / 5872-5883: 0.03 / 1.26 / 1.29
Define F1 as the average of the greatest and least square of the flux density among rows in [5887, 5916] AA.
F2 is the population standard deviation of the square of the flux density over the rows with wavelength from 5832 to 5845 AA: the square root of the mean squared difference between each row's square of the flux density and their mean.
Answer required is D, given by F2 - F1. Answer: -1.1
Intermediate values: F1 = 1.28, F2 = 0.15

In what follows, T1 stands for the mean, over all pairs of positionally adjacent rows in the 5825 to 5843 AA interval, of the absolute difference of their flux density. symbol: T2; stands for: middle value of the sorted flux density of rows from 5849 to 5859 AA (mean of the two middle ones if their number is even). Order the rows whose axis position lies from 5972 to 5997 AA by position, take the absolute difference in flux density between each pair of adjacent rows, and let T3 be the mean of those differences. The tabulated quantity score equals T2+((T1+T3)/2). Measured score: 1.31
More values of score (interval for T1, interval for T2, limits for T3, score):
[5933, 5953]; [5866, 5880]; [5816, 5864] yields 1.35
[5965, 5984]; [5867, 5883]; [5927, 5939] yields 1.34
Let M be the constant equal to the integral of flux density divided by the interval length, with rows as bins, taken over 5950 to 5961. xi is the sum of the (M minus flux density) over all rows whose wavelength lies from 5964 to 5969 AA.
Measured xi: -0.21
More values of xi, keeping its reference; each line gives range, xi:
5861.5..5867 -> -0.43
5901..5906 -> 0.25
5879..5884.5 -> 0.13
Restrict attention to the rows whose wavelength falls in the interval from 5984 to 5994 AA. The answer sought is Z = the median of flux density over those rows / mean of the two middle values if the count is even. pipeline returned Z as 1.27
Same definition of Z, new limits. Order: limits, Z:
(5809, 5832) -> 1.29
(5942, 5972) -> 1.24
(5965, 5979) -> 1.26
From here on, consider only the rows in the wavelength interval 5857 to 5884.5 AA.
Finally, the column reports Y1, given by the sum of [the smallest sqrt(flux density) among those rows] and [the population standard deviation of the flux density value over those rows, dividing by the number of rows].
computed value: 1.13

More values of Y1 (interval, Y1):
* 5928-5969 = 1.12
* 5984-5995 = 1.14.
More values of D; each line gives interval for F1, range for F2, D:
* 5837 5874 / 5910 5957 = -1.7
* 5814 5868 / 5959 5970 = -1.7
